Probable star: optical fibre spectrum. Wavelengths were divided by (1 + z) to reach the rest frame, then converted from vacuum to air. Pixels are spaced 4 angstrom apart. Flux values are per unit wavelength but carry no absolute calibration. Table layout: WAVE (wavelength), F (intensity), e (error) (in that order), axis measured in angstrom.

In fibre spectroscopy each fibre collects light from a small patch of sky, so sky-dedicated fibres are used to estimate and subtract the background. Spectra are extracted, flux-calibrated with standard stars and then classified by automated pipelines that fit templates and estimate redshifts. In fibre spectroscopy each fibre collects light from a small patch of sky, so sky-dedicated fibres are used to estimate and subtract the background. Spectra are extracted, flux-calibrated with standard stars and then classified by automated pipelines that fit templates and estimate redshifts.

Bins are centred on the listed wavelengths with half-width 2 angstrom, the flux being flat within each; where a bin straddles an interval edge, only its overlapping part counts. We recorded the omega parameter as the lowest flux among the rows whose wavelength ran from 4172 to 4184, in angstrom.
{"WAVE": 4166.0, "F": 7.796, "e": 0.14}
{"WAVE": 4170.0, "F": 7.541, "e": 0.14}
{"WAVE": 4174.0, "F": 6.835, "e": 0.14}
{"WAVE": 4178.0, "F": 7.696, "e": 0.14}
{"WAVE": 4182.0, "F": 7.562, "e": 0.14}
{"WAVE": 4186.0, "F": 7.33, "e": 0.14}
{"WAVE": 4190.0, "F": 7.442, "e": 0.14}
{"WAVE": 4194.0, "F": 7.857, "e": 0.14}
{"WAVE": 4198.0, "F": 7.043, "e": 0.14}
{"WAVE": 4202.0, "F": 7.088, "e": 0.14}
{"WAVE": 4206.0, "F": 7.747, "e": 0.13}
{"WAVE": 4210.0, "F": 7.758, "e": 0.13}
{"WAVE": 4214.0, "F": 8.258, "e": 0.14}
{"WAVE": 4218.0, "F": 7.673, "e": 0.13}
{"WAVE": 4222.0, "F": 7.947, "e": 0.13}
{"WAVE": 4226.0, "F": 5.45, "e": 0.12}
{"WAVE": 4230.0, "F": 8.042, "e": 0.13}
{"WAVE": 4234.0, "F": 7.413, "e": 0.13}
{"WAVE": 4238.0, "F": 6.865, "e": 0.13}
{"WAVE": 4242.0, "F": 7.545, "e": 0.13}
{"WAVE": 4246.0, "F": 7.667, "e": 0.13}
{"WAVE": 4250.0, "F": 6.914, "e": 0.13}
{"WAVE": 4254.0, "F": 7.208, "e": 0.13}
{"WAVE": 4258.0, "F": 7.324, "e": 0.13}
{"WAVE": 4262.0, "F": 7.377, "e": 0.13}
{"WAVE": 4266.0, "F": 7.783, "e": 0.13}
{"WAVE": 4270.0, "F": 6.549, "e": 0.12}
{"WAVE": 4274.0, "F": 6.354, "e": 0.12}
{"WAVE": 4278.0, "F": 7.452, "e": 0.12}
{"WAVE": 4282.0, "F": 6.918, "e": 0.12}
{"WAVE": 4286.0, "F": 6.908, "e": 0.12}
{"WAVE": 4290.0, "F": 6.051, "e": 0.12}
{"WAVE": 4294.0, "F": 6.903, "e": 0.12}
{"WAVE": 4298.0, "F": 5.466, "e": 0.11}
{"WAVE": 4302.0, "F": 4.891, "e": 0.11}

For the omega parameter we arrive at 6.835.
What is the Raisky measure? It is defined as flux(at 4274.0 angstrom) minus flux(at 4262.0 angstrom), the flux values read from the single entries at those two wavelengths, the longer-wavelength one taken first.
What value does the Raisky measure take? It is -1.0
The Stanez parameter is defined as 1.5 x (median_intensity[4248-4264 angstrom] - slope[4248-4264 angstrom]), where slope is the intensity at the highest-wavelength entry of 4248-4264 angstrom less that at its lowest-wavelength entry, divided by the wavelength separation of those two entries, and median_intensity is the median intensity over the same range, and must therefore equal 10.8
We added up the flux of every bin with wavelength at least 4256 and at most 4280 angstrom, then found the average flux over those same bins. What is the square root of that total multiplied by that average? 17.49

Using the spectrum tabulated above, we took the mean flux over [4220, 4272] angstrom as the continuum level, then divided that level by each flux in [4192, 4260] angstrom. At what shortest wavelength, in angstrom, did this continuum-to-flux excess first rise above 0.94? 4198.0 angstrom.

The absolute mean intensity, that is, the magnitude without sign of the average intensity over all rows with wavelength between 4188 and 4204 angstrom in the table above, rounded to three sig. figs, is 7.36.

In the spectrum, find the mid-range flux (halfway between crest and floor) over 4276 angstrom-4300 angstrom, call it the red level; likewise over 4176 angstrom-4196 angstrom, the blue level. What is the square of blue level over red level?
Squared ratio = 1.38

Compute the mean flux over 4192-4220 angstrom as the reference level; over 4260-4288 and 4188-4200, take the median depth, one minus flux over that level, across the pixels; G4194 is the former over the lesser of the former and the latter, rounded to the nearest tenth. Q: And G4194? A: 3.8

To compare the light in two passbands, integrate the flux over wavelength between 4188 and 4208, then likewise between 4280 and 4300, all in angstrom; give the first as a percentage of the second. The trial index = 115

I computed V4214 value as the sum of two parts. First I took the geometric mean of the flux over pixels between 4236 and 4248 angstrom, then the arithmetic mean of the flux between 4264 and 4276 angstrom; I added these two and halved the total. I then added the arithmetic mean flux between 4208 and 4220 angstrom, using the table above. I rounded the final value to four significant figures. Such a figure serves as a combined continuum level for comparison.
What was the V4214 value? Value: 15.02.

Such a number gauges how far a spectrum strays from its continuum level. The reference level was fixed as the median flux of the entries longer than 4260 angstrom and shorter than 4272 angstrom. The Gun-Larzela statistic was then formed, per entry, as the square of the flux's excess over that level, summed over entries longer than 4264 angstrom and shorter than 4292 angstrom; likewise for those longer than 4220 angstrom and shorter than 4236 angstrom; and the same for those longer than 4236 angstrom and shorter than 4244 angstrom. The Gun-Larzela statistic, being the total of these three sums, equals 8.9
